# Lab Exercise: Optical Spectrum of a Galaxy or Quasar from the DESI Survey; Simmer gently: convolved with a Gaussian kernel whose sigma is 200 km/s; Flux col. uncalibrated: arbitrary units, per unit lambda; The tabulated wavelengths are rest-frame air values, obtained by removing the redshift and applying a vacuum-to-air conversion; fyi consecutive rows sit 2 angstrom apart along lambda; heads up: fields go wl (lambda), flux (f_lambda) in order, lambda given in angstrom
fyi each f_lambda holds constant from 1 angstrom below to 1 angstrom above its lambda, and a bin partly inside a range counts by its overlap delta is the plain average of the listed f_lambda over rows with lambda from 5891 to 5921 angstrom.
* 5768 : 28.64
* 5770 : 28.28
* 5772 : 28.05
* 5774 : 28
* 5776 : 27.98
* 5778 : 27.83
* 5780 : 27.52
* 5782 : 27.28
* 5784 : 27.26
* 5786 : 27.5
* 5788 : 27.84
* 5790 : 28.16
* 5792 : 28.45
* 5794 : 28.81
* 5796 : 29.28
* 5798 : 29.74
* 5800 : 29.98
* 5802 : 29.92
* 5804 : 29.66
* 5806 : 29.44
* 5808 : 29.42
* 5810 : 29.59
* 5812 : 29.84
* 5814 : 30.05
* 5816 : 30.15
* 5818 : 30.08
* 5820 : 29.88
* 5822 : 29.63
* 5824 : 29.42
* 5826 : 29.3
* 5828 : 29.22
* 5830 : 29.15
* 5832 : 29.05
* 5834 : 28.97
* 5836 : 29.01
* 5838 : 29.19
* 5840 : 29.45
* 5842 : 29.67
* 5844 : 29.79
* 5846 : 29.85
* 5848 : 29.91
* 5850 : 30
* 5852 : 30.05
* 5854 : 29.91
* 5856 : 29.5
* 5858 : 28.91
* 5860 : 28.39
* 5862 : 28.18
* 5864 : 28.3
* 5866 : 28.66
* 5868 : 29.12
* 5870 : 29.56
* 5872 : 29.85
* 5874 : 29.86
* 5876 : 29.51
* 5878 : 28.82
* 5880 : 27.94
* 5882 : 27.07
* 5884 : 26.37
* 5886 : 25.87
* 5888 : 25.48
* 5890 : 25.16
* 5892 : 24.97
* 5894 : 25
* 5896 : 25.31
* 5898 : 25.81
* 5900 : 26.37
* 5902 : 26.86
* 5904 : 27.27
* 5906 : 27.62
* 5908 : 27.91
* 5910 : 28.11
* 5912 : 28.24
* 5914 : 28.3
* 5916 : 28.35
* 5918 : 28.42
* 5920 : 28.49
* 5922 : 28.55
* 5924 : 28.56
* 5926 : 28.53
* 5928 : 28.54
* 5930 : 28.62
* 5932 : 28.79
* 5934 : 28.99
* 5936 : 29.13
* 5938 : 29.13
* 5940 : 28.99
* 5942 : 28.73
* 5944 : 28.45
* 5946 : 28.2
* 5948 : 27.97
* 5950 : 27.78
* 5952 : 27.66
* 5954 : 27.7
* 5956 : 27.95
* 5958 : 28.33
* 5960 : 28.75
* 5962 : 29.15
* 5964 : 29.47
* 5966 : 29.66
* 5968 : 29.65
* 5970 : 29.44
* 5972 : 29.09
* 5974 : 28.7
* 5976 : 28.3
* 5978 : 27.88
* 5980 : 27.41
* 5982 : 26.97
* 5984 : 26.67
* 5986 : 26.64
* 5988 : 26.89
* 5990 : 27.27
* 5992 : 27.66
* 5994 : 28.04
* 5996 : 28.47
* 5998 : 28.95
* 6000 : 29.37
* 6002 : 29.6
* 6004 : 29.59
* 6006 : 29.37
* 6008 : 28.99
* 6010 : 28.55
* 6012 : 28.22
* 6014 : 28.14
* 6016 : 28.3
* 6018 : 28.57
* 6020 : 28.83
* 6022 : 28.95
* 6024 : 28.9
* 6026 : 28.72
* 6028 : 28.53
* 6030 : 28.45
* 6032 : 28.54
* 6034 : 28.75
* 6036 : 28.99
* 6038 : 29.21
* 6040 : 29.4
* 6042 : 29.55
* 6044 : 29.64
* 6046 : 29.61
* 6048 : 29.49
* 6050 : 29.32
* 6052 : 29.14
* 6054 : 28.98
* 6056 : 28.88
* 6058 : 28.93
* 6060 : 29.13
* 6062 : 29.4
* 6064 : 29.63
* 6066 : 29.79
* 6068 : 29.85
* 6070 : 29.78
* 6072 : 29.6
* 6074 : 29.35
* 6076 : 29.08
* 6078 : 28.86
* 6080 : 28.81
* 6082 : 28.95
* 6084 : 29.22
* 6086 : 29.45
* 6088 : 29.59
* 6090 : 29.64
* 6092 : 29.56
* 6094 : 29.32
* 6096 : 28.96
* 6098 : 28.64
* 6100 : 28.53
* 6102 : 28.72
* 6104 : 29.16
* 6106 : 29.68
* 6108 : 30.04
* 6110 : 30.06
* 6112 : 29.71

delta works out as 27.1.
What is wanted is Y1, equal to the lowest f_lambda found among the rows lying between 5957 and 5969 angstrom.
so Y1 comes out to 28.33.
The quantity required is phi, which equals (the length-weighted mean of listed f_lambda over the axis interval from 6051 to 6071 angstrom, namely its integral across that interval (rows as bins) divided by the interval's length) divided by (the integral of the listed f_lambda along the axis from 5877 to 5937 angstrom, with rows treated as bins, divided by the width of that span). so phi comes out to 1.07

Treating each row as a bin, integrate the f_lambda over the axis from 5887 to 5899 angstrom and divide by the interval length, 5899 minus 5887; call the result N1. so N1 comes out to 25.3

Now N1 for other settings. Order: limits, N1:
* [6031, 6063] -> 29.2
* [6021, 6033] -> 28.7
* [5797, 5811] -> 29.7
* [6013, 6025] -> 28.6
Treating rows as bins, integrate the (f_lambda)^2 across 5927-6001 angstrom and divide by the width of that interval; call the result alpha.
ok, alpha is 805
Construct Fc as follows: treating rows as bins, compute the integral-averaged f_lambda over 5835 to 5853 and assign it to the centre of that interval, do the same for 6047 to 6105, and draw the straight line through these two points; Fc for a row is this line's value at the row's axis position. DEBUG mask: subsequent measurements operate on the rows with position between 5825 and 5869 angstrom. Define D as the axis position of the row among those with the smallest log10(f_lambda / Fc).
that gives 5862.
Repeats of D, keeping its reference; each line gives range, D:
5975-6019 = 5986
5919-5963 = 5952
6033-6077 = 6034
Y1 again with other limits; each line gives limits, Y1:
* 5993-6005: 28.04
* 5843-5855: 29.79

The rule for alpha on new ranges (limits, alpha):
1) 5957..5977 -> 844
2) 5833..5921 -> 796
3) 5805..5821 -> 888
